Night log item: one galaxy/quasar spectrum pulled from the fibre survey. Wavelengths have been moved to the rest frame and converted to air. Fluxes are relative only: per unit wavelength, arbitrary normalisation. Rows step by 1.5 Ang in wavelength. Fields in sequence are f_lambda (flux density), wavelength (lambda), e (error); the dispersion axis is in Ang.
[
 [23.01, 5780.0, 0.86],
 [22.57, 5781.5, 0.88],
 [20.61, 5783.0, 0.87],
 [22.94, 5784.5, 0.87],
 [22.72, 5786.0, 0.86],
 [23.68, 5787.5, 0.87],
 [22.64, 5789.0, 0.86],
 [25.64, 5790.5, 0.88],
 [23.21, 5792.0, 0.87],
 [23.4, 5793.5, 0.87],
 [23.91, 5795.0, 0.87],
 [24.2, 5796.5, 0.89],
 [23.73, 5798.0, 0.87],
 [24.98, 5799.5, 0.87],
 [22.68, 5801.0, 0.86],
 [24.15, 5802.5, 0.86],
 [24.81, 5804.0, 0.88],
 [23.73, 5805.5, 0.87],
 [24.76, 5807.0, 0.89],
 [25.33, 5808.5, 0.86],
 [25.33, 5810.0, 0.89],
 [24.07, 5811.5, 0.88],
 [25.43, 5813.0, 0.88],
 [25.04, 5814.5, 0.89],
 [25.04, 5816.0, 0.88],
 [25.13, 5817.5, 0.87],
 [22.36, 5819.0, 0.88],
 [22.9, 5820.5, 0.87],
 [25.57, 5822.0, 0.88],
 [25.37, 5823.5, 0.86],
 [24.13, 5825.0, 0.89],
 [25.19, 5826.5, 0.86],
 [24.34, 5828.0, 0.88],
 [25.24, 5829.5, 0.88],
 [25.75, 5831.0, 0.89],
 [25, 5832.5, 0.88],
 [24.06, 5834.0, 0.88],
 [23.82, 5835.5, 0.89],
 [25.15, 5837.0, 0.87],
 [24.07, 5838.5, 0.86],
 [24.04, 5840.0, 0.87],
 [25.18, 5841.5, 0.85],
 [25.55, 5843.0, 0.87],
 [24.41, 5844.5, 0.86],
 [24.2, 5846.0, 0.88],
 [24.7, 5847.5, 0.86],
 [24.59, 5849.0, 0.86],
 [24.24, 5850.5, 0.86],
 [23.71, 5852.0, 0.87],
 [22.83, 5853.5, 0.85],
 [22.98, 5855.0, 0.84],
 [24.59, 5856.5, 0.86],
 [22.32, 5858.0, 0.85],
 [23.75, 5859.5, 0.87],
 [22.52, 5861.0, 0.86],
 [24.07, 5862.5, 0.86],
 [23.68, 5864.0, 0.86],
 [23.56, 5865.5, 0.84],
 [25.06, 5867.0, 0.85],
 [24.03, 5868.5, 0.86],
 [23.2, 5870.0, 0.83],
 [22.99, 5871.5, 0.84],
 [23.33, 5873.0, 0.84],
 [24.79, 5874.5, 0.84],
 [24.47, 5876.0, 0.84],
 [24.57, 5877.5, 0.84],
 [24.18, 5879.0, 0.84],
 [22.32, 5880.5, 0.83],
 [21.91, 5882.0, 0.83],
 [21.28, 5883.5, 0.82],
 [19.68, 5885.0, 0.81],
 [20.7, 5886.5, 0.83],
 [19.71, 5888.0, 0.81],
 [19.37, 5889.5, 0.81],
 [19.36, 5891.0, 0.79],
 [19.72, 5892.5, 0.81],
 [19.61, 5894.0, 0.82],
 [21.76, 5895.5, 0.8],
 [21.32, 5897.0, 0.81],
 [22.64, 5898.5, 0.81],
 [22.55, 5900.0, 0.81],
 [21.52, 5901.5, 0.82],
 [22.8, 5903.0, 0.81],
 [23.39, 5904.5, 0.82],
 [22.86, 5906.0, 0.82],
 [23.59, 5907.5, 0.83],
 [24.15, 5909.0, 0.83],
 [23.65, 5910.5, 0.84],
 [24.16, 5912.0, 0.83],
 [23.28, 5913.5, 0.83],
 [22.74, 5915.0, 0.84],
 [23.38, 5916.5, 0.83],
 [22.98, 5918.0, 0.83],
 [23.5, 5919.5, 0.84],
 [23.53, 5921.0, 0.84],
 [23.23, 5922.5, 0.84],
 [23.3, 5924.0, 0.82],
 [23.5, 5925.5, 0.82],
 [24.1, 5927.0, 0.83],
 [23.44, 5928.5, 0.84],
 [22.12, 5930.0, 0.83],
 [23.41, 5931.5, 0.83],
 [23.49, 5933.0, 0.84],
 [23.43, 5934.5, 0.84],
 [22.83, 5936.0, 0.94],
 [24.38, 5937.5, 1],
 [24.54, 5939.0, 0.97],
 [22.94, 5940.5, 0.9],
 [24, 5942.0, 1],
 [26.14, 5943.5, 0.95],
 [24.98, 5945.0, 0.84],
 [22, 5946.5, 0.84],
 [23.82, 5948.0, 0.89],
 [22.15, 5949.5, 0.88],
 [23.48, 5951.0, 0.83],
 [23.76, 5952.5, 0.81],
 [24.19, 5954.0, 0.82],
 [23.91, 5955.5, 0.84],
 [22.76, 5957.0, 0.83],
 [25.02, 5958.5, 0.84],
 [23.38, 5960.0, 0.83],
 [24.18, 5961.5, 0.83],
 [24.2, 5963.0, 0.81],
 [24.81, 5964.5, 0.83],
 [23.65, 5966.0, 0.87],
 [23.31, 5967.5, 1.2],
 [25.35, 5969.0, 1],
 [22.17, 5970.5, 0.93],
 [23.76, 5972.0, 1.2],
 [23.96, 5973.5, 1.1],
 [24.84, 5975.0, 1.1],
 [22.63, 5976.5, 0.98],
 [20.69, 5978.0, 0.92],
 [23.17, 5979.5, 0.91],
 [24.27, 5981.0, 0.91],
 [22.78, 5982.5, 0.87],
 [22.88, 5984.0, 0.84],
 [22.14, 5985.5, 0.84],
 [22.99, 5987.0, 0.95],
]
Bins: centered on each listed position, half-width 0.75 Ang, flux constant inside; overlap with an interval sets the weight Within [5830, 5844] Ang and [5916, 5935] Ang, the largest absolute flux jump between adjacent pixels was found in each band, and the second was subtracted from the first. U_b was 0.0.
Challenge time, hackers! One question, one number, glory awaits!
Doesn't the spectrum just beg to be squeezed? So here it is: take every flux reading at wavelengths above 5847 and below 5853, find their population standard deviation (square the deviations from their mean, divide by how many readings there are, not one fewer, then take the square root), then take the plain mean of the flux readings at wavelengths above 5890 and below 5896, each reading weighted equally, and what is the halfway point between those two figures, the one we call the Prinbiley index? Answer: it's 10.2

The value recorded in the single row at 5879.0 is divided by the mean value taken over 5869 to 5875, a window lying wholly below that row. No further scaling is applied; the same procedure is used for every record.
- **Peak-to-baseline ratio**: 1.03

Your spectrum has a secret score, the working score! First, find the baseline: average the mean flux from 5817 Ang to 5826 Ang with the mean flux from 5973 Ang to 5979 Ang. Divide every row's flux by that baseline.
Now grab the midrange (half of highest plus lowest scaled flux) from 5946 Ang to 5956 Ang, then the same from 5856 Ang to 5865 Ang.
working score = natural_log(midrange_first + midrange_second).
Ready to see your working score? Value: 0.678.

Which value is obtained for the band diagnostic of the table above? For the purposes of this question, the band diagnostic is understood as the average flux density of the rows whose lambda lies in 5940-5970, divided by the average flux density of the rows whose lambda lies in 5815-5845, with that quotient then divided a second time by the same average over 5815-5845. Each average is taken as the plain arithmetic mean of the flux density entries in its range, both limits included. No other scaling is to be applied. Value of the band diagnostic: 0.0394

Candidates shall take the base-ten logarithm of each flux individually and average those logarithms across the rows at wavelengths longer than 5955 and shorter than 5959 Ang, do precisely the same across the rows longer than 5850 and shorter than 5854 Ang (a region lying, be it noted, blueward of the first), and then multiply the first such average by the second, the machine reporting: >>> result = 1.89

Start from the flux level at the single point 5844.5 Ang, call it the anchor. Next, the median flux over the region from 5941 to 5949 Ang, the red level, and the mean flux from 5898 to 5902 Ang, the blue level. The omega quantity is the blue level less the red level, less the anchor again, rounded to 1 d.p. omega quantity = -26.2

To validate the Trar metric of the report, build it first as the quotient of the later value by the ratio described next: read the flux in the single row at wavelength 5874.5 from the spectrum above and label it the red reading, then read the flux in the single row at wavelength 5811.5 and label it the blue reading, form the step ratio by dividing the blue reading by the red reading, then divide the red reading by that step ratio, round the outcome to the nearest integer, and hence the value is 26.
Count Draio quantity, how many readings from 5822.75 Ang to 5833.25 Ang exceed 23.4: 7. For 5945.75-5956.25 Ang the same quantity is 5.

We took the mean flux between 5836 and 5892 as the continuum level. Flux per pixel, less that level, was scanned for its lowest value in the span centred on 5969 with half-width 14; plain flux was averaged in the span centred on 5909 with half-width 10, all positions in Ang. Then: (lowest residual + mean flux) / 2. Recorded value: 10.29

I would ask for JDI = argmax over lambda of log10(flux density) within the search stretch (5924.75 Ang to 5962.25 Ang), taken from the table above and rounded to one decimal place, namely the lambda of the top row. 5943.5 Ang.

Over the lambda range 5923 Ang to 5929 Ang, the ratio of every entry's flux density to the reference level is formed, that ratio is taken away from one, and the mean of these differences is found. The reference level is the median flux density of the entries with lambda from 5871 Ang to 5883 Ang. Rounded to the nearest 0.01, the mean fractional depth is 0.01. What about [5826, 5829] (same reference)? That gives -0.04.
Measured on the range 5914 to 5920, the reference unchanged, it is 0.03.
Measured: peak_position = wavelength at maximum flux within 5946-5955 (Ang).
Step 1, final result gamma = 5954.0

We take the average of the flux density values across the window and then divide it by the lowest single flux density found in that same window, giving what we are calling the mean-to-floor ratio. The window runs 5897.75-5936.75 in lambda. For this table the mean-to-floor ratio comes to 1.08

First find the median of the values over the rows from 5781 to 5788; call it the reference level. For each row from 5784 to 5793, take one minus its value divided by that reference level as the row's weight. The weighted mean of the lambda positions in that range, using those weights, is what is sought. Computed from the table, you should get 5789.8 Ang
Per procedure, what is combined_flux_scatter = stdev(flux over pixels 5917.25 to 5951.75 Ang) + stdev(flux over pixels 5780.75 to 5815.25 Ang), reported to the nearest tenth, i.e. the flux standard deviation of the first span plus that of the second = 2.1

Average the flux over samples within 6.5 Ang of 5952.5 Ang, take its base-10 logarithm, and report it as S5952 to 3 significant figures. 1.37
